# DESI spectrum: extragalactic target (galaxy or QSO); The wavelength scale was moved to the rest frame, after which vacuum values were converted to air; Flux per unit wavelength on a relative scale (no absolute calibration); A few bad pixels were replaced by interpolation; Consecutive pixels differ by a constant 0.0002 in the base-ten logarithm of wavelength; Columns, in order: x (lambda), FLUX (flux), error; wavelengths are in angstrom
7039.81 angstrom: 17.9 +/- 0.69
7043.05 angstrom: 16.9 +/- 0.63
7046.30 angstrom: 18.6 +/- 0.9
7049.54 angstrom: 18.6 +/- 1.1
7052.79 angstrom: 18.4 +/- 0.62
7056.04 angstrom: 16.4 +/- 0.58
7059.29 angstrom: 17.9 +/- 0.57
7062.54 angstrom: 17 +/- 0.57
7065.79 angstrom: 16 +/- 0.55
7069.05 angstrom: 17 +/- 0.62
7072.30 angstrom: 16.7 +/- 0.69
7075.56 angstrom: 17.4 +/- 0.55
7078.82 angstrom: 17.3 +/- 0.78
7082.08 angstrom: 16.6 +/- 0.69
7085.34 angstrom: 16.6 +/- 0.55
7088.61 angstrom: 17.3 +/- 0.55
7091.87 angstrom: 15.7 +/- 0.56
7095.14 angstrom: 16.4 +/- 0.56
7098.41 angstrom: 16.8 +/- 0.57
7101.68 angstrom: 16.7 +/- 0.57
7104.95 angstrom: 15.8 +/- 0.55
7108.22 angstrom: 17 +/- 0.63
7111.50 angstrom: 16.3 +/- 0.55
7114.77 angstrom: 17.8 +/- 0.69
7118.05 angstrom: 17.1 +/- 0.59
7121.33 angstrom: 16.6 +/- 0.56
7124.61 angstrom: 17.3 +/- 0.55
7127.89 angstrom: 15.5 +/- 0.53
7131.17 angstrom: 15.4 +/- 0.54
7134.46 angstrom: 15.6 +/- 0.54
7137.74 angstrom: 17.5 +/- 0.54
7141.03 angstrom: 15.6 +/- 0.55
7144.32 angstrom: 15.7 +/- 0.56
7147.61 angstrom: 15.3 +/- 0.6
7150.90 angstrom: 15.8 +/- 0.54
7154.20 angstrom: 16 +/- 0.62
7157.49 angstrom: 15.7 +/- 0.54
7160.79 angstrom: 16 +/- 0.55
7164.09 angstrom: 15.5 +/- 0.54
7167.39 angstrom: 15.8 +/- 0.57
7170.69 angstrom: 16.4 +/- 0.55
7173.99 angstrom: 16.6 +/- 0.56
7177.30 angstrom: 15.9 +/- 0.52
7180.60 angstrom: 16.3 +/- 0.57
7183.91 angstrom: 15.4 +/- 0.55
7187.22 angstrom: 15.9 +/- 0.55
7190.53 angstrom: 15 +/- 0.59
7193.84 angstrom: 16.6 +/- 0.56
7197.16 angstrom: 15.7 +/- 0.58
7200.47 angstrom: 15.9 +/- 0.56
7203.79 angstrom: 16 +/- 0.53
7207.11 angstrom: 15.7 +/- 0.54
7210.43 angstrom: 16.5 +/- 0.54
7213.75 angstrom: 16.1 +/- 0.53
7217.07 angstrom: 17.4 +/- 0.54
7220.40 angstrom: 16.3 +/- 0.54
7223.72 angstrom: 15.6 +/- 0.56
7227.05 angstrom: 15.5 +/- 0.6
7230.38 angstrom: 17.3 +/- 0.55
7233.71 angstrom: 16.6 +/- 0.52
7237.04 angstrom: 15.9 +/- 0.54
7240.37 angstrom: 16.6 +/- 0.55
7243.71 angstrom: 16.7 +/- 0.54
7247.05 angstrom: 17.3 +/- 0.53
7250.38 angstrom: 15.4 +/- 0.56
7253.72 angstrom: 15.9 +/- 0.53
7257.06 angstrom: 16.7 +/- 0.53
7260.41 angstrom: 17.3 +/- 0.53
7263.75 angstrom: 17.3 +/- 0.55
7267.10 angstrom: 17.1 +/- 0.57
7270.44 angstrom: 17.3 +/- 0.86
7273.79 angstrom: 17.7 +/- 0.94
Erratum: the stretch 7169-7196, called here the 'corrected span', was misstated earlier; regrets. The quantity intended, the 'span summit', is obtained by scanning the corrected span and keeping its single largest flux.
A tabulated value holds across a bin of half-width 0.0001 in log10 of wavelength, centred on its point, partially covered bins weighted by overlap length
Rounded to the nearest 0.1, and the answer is 16.6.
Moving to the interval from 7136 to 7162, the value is 17.5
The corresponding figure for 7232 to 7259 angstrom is 17.3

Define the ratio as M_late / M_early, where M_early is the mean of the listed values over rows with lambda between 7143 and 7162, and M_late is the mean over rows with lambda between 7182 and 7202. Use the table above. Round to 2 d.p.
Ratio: 1.00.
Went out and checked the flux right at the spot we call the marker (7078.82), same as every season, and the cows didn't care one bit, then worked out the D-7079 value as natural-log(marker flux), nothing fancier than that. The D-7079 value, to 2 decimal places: 2.85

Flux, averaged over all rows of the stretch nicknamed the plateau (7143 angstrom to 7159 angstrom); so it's 15.7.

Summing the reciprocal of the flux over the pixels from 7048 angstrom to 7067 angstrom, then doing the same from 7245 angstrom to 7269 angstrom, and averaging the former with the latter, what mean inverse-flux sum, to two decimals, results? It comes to 0.38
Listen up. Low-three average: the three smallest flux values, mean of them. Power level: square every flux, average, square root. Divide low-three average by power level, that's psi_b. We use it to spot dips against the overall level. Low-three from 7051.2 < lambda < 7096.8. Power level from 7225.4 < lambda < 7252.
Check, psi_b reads 0.98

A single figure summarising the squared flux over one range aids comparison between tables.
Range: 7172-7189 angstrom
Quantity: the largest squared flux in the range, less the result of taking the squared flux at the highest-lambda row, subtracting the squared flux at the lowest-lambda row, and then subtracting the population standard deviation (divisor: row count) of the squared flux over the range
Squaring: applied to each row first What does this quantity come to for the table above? 311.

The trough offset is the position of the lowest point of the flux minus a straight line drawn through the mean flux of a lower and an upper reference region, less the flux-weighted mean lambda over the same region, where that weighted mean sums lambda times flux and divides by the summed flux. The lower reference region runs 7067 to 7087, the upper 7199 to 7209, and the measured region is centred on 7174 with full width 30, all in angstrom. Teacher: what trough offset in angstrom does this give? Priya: -9.9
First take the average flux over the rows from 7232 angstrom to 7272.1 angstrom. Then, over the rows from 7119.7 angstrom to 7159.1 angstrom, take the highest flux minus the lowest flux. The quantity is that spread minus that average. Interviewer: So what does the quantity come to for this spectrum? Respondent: -14.5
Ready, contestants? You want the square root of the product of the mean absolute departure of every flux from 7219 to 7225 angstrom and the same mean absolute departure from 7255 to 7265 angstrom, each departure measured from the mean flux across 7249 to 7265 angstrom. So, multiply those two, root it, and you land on 0.57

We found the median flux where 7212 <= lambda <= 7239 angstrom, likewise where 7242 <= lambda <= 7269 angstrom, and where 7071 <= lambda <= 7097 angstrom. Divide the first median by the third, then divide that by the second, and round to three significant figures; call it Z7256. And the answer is 0.0576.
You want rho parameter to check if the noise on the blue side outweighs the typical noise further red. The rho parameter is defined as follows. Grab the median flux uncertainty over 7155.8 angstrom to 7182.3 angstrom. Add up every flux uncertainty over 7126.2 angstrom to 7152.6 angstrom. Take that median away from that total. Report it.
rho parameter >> 3.85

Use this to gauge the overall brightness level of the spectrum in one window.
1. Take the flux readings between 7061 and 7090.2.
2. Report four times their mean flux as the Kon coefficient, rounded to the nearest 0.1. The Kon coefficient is 67.5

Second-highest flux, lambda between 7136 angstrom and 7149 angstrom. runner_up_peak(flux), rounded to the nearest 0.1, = 15.7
